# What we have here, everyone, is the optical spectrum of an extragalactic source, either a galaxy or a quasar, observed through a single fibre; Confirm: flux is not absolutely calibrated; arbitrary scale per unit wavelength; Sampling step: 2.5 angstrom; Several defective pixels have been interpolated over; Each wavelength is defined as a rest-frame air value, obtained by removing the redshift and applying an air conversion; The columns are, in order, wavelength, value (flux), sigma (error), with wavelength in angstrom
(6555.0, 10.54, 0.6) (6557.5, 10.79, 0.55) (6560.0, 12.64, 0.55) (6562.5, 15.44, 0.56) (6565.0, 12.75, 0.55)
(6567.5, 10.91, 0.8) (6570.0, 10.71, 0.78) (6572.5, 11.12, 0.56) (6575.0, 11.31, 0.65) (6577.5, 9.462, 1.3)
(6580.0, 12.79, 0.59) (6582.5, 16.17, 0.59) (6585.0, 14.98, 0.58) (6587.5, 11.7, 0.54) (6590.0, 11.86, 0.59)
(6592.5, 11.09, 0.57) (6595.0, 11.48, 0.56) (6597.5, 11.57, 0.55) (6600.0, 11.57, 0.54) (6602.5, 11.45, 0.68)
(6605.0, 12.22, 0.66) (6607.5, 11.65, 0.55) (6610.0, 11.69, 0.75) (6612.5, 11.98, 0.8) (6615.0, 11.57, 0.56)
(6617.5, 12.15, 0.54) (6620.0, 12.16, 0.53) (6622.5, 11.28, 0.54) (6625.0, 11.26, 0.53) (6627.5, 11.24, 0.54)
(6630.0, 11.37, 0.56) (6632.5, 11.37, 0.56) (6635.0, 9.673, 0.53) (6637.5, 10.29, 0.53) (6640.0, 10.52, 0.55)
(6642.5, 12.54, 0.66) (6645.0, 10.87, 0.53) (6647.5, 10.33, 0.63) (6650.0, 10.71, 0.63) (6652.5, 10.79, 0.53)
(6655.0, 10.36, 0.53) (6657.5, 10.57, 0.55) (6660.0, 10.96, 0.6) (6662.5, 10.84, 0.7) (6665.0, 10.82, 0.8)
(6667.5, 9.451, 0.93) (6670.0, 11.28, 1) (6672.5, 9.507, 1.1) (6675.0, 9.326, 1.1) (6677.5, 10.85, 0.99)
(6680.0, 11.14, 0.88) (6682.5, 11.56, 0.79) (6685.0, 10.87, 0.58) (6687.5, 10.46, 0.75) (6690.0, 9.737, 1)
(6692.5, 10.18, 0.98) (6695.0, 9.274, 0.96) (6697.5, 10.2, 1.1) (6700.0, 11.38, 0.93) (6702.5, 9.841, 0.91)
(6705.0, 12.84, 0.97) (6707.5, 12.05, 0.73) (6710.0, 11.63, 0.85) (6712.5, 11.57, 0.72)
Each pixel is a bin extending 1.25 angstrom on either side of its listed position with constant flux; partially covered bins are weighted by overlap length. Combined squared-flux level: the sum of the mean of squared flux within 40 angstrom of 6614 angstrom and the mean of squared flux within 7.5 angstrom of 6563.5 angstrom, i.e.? 288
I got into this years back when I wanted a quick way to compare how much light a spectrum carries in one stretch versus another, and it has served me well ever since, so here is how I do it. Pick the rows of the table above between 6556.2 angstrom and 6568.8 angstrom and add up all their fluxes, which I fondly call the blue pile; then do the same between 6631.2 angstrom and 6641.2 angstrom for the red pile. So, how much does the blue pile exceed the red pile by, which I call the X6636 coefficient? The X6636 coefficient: 21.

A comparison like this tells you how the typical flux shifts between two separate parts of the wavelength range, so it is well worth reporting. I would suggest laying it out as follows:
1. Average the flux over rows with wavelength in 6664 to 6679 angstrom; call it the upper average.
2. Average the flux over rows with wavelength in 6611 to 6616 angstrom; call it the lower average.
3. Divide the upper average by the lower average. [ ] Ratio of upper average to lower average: 0.87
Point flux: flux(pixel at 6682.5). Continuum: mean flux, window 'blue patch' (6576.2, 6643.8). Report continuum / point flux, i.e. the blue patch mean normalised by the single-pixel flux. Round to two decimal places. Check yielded 1.02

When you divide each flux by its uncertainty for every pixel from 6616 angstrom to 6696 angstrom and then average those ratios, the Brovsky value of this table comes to 16.4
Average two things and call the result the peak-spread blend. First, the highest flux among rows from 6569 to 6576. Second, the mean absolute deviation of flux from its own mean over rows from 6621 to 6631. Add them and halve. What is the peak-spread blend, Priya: 5.68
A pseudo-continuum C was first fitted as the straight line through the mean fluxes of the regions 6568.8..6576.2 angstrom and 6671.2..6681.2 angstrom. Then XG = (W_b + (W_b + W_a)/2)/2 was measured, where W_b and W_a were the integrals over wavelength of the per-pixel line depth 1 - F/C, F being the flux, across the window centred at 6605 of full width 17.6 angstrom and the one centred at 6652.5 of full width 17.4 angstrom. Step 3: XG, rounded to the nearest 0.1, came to -1.3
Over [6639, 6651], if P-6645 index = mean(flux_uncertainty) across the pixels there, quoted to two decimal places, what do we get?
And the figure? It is 0.60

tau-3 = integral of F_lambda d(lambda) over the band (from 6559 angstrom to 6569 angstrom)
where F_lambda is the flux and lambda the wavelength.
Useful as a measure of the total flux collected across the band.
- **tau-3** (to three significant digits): 129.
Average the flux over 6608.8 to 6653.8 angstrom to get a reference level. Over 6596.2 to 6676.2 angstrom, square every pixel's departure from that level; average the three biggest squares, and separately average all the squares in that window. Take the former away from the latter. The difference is -2.5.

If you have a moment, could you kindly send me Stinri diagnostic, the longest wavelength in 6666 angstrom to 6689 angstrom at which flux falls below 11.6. 6687.5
